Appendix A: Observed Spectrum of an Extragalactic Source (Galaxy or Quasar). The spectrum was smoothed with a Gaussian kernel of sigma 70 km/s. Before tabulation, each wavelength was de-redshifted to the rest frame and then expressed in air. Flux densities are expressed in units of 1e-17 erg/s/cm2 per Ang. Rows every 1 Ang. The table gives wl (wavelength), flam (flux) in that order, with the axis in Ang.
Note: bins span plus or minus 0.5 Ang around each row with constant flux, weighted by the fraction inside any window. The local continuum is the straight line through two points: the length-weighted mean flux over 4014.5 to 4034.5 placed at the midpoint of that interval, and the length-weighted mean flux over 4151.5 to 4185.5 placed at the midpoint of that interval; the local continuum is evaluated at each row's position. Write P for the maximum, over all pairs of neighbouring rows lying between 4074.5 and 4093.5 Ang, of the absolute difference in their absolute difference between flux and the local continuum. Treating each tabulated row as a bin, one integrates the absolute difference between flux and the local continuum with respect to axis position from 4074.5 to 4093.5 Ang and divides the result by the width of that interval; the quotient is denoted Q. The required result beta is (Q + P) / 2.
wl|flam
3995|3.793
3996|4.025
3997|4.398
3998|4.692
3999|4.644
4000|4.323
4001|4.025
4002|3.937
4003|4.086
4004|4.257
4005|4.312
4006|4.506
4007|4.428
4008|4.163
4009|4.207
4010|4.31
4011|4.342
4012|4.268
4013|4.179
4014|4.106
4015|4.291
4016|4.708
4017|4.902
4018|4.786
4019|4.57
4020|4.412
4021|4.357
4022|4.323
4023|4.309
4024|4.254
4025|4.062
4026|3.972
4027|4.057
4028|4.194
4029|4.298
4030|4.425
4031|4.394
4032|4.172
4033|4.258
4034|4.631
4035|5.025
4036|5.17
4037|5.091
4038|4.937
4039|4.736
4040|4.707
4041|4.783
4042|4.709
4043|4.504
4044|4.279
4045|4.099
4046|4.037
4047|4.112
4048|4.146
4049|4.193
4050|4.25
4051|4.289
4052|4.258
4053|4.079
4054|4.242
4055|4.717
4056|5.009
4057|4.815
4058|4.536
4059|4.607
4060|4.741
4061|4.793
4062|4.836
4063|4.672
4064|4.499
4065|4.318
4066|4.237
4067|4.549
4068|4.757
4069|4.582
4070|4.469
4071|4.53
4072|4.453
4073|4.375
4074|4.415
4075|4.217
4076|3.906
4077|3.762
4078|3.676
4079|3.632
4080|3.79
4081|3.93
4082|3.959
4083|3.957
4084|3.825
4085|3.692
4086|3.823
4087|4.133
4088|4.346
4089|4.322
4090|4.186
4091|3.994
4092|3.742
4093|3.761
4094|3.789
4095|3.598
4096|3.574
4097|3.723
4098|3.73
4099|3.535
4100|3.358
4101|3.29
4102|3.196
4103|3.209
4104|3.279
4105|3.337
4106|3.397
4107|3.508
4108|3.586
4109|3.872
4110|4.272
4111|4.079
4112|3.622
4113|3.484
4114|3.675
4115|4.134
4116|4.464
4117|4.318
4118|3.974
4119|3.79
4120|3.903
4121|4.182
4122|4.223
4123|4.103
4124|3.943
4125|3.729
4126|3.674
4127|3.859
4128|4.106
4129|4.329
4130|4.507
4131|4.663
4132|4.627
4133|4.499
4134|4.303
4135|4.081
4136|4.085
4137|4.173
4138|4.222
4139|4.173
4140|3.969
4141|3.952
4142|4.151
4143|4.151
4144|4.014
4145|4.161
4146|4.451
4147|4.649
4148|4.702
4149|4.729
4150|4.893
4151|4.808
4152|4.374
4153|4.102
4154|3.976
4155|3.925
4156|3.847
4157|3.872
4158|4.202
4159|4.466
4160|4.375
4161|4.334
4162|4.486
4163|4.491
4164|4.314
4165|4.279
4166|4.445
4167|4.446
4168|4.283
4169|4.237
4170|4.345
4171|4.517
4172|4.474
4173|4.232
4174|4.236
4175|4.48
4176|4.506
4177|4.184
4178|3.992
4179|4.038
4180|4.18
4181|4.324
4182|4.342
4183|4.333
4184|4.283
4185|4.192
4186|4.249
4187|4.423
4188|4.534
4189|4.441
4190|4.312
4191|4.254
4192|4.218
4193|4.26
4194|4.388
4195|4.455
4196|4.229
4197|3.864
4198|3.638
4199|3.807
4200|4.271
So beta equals 0.355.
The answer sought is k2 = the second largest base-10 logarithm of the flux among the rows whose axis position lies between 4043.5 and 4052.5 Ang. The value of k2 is 0.631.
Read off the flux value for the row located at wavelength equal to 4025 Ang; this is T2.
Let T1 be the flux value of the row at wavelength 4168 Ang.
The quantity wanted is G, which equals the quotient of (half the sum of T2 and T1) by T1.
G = 0.97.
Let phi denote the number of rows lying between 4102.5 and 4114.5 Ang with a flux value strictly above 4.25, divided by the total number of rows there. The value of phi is 0.08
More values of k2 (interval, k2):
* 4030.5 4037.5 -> 0.707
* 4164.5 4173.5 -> 0.651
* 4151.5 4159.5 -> 0.641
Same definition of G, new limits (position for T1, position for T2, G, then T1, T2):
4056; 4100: 0.84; 5.009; 3.358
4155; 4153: 1.02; 3.925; 4.102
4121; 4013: 1.00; 4.182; 4.179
